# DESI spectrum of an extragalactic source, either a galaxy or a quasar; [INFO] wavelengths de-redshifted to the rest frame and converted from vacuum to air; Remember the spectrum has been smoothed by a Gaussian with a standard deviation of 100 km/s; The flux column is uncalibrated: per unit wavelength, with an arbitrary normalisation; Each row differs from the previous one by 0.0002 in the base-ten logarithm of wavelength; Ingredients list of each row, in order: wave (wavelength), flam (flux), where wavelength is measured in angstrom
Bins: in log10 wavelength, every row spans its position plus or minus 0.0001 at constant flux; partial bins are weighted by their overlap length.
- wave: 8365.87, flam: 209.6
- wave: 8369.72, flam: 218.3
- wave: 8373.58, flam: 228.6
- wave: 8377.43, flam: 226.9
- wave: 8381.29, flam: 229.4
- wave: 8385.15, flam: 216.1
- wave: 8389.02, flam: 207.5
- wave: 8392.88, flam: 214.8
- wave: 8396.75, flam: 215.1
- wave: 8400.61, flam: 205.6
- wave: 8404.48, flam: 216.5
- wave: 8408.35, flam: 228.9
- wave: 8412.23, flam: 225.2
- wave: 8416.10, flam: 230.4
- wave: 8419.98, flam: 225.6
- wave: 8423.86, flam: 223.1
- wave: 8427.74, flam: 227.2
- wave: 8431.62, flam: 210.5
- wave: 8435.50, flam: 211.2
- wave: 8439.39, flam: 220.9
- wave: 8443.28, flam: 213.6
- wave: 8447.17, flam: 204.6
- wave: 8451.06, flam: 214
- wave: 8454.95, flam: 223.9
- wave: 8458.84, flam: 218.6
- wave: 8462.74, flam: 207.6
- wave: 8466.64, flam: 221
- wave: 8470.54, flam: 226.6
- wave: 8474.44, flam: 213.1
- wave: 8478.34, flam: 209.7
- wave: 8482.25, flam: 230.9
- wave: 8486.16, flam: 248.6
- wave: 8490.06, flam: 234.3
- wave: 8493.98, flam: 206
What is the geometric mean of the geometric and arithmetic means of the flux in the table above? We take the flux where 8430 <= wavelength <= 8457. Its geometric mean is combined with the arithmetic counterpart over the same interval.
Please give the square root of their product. 214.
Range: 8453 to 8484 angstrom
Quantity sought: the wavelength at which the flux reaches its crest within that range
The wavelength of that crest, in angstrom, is 8482.25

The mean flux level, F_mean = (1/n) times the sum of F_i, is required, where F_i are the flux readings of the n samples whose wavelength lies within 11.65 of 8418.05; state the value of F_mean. 227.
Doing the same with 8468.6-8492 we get 227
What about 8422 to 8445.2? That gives 218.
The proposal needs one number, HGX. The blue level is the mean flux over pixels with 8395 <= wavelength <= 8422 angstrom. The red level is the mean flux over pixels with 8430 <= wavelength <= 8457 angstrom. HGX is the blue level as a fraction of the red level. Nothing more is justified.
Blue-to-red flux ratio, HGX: 1.032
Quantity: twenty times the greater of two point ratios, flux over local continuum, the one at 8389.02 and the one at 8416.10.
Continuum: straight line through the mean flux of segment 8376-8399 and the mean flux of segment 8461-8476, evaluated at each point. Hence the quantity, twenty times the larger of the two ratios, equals 21.2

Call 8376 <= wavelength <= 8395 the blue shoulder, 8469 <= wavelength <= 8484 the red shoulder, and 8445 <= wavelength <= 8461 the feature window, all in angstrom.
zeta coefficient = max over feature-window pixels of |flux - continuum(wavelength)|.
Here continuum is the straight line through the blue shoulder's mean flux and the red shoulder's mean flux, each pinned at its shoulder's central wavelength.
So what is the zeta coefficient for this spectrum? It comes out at 15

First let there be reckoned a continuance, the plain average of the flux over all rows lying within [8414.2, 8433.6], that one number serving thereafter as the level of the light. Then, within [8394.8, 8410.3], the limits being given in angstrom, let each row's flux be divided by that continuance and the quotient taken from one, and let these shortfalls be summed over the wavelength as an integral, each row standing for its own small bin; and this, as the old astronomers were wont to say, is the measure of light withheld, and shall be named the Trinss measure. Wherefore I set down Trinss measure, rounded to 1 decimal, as 0.5 angstrom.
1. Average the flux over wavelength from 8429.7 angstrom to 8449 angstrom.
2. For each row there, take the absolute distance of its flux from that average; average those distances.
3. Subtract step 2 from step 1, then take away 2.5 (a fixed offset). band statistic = 206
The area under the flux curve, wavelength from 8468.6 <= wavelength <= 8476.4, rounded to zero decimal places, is 1716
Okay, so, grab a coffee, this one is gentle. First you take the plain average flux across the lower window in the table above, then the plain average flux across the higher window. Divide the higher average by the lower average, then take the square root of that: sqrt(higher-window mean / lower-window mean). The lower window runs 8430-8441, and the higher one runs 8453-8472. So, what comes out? 1.012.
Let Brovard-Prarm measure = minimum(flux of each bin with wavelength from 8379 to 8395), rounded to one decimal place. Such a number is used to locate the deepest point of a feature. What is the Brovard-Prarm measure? 207.5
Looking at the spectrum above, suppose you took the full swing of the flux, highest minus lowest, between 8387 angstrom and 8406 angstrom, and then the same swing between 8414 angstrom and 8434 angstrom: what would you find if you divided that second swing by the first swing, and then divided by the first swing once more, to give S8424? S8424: 0.17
